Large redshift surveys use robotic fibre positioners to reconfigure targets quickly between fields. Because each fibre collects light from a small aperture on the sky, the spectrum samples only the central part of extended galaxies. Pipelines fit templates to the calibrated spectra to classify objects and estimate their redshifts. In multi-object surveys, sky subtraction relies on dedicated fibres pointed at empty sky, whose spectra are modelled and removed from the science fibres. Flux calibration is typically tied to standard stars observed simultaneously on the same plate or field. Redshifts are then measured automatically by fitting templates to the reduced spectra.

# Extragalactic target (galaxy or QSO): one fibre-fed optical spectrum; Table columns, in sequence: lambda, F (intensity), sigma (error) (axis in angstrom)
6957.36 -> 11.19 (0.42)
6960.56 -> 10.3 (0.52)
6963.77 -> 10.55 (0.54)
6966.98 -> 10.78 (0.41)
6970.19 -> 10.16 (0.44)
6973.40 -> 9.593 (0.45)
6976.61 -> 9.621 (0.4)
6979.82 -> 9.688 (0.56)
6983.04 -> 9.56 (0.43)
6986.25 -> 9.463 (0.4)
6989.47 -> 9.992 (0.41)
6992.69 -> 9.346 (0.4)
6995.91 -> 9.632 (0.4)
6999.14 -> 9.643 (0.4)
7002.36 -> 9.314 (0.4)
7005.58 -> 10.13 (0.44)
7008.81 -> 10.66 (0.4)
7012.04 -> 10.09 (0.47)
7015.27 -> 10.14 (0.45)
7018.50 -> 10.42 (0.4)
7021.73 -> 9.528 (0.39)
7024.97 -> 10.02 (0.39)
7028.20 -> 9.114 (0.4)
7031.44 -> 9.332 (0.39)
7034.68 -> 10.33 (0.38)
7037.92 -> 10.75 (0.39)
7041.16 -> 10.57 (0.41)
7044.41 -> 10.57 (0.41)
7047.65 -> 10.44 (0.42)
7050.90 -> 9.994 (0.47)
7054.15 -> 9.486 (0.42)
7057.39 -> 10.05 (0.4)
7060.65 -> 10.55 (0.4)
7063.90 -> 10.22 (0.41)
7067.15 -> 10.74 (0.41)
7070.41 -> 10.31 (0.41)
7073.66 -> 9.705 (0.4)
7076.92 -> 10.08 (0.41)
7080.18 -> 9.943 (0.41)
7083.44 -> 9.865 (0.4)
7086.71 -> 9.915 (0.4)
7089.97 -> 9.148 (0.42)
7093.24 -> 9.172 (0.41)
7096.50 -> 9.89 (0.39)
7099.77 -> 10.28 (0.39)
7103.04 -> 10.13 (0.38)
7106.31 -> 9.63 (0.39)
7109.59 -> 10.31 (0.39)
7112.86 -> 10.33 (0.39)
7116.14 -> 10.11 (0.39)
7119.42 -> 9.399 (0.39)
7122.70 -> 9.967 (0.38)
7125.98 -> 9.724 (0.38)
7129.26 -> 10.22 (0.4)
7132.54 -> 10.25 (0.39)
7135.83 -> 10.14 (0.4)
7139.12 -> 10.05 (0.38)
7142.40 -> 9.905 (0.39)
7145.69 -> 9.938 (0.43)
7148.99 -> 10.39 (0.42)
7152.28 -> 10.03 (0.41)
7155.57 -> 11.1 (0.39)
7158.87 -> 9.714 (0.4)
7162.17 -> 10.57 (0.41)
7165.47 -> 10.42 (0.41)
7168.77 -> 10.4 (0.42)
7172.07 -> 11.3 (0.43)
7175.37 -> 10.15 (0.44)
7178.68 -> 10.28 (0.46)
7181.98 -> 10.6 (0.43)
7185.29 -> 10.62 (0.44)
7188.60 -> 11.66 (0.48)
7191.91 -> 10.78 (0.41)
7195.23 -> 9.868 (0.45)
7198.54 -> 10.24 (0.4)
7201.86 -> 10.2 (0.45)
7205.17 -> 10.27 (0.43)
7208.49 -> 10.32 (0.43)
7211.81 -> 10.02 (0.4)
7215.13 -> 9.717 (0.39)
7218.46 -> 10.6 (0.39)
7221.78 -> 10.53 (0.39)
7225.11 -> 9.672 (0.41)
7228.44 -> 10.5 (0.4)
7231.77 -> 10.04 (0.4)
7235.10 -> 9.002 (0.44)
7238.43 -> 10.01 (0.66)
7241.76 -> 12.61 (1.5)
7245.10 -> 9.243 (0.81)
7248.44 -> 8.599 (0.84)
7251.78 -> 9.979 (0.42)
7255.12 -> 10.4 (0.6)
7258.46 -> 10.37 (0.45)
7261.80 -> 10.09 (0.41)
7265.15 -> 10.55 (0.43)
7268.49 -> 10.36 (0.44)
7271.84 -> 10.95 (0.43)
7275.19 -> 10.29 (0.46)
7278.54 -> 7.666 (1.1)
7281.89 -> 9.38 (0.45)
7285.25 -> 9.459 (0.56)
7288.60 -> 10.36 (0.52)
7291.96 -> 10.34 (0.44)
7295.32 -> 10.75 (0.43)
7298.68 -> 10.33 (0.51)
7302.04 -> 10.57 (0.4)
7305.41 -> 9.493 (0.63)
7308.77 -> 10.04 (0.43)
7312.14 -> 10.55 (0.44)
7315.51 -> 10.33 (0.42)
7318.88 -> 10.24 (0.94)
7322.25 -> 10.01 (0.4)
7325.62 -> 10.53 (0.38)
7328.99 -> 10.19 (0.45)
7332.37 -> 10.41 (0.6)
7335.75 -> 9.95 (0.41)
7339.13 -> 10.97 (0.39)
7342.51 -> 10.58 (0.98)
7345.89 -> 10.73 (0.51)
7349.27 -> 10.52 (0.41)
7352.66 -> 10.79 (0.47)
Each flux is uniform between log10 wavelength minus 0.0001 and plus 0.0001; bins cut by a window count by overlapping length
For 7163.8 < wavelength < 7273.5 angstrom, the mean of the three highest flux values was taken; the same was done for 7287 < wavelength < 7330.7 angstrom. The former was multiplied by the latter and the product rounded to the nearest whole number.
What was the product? 126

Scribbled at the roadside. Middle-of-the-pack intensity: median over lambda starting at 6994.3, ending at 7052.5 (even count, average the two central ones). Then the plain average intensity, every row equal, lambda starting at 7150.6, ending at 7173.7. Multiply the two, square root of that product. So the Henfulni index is 10.3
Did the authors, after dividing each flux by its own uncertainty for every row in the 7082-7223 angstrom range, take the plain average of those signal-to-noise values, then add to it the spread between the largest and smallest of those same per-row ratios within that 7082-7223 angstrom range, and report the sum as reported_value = 32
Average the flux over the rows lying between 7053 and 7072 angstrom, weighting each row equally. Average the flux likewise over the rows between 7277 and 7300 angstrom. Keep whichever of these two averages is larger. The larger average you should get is 10.2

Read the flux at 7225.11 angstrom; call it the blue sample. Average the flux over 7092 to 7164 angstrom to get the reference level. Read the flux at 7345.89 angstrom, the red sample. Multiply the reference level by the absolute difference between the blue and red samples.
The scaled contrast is 10.6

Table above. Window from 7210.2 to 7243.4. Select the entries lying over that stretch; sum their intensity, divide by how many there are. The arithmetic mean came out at 10.3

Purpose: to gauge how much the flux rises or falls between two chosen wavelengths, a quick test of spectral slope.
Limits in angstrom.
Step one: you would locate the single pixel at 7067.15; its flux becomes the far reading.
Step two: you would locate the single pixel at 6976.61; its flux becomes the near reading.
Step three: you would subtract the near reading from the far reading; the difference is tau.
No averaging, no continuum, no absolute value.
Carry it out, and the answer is 1.1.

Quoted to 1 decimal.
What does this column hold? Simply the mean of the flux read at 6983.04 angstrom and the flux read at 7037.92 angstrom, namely 10.2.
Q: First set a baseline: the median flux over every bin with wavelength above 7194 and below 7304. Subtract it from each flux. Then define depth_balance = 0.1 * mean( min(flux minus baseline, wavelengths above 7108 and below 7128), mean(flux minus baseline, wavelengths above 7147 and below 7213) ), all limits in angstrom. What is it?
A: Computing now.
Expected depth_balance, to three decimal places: -0.035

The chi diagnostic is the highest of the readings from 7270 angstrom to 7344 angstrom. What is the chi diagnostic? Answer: 10.97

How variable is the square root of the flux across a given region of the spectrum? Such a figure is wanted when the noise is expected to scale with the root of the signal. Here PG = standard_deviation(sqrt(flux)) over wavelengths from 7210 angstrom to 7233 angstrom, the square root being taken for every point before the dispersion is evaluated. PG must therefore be 0.06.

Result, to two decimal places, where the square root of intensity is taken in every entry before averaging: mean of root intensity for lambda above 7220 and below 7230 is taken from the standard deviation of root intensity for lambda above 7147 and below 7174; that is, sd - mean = -3.12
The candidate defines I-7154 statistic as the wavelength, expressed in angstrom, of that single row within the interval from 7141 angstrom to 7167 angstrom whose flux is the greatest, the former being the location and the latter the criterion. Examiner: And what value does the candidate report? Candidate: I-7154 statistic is 7155.57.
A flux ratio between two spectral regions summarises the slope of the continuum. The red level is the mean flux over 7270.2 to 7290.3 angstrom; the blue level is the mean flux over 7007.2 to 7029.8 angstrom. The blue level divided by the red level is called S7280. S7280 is 1.03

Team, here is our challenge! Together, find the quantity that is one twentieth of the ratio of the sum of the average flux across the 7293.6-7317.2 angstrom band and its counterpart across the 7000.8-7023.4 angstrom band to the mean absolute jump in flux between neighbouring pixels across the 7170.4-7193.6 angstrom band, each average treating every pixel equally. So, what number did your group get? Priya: 1.72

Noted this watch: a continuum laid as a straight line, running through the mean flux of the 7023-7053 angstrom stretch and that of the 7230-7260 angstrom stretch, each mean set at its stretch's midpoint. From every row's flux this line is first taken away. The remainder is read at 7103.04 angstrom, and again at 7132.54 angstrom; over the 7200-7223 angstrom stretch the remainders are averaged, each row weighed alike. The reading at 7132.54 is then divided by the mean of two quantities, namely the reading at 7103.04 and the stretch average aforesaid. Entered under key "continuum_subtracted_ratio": 1.5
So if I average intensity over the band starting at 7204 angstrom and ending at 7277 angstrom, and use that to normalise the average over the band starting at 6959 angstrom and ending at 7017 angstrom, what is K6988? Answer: 0.97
